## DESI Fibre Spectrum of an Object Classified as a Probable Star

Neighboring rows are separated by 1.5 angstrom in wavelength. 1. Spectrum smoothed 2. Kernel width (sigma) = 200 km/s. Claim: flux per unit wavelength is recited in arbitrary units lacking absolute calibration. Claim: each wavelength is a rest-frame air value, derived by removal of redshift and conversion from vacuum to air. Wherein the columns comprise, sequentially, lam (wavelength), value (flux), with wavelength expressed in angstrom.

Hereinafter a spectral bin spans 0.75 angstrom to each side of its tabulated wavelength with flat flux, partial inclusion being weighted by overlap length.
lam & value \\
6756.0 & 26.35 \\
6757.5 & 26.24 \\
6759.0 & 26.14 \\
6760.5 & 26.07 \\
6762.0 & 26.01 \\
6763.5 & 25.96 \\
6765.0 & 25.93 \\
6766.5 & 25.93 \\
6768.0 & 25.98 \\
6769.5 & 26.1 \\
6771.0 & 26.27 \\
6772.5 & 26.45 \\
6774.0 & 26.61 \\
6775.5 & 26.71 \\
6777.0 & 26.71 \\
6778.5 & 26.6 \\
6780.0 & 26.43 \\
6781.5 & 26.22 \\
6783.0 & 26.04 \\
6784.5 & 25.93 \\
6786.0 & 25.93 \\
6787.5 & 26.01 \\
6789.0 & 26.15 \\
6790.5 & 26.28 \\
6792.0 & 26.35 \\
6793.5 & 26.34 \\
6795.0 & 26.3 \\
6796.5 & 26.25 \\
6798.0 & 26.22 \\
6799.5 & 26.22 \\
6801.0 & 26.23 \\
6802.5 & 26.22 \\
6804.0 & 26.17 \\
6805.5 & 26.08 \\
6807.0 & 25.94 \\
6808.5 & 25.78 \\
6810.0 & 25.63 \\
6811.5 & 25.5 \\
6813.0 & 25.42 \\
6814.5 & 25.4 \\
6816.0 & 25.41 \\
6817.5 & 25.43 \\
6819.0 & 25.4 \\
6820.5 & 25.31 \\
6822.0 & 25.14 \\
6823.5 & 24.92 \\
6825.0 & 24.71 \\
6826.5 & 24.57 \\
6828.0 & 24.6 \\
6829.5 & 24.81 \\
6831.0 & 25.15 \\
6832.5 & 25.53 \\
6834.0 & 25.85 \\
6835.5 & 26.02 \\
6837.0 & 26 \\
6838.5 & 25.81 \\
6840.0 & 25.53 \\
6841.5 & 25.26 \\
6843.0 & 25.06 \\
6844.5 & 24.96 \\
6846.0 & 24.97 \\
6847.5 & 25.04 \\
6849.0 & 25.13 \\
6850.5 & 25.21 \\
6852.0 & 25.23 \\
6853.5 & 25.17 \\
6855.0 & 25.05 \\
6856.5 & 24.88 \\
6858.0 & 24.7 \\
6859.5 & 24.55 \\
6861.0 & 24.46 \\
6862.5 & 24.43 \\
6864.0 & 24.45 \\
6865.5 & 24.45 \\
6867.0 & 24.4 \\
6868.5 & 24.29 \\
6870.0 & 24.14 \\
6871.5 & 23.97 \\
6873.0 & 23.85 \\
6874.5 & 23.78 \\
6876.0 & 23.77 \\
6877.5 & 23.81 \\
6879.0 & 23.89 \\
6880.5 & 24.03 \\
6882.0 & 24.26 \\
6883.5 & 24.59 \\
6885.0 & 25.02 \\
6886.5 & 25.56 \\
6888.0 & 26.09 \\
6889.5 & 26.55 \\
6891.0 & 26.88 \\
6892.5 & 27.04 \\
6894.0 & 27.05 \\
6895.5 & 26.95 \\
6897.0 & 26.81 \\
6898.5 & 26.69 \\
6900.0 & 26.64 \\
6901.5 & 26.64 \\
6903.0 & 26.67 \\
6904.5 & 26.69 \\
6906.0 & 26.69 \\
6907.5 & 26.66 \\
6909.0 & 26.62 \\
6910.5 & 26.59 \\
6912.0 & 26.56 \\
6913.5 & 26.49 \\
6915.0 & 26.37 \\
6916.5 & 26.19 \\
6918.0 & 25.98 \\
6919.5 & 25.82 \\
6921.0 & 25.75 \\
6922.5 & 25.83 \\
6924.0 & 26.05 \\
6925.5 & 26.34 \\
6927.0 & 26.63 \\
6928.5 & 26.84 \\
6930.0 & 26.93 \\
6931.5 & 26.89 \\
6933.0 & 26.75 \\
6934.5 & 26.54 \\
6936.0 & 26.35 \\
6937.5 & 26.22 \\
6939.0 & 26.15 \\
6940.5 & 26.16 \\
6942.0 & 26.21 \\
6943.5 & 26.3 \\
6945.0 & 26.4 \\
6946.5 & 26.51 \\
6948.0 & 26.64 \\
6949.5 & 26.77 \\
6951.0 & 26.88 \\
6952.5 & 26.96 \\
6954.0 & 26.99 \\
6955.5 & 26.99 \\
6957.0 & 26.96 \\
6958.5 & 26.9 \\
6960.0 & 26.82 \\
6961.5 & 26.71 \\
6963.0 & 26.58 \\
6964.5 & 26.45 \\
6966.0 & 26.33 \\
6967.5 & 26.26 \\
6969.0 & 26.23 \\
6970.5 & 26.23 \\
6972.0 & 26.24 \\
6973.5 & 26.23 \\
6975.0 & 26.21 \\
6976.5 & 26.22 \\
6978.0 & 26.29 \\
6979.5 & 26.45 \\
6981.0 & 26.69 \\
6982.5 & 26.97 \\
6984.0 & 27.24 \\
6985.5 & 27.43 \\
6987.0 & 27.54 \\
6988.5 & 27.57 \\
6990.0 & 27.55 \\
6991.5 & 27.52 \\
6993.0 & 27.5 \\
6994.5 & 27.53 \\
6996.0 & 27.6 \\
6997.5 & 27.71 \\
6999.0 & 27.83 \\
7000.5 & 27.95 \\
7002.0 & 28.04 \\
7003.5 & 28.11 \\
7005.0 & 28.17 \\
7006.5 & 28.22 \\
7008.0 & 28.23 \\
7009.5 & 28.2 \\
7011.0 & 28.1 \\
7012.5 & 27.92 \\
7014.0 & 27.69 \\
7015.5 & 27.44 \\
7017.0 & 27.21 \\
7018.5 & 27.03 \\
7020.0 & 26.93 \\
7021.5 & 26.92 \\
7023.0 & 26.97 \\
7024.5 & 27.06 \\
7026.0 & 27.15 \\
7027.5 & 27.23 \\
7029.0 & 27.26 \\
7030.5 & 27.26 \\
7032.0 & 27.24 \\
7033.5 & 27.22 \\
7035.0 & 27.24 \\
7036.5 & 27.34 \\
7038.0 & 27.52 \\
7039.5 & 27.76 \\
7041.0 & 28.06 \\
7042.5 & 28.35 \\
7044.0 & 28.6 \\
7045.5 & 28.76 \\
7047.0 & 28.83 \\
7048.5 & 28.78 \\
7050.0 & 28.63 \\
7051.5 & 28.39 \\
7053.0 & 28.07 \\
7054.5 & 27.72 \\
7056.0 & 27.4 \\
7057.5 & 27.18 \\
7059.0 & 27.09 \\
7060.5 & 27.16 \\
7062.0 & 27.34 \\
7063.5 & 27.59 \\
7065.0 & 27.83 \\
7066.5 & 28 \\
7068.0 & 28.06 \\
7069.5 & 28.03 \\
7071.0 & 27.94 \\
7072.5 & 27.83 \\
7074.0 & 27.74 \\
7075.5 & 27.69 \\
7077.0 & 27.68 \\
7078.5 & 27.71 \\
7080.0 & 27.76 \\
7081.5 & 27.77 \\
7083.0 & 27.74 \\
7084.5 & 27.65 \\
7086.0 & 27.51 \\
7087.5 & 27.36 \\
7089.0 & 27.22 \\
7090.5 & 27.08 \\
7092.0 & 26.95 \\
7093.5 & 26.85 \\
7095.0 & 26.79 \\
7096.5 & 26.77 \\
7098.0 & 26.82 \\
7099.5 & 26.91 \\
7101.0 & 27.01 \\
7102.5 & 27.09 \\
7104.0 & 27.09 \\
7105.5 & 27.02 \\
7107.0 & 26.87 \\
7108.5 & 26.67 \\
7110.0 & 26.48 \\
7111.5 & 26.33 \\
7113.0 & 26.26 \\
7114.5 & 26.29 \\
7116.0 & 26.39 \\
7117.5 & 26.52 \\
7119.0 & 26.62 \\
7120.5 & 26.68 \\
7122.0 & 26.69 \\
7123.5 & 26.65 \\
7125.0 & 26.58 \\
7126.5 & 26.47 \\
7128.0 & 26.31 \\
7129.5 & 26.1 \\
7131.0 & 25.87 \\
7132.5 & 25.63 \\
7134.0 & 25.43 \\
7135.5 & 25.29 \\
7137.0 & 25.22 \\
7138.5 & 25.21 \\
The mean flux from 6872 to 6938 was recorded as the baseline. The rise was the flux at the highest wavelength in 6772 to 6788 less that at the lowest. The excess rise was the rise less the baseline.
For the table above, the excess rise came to -26.4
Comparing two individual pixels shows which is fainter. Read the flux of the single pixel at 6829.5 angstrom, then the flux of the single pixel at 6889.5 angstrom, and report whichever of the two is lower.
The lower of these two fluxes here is 24.8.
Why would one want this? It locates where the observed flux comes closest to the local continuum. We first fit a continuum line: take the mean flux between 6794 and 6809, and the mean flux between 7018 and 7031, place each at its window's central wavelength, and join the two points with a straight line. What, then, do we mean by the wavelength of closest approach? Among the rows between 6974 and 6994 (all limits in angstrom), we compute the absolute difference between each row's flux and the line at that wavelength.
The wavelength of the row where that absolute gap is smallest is 6982.5 angstrom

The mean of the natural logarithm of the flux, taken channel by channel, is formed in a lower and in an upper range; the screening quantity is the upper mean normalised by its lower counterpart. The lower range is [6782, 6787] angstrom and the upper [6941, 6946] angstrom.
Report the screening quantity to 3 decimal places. 1.004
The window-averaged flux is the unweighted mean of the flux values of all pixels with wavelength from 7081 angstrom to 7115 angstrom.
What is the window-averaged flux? 27.0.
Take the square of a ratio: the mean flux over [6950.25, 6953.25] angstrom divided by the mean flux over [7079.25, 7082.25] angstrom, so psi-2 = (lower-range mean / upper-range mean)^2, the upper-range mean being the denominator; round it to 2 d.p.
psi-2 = 0.94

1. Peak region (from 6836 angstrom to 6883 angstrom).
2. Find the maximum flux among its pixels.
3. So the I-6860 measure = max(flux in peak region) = 26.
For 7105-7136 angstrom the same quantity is 27.02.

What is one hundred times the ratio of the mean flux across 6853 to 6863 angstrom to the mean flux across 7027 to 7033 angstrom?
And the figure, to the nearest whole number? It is 91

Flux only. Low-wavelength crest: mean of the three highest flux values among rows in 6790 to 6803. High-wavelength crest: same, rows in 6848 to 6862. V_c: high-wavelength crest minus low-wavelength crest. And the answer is -1.1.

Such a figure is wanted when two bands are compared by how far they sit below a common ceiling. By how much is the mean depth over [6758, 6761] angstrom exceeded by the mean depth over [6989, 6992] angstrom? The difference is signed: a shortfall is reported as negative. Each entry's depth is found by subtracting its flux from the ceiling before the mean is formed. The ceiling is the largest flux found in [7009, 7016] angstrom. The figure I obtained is -1.4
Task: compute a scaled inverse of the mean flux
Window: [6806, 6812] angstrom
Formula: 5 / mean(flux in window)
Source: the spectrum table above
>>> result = 0.194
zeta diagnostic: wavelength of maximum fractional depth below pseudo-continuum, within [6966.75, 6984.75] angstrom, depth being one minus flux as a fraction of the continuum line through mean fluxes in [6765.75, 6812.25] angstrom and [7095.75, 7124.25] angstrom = 6975.0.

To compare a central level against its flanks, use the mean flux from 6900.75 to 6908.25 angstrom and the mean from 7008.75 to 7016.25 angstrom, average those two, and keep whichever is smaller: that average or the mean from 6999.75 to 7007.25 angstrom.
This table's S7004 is 27.3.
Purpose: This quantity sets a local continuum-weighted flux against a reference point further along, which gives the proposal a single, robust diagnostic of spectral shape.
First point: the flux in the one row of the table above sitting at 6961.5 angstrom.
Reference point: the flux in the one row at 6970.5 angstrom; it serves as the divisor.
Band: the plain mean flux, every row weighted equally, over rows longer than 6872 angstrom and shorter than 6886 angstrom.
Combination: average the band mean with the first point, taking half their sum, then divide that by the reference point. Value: 0.97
